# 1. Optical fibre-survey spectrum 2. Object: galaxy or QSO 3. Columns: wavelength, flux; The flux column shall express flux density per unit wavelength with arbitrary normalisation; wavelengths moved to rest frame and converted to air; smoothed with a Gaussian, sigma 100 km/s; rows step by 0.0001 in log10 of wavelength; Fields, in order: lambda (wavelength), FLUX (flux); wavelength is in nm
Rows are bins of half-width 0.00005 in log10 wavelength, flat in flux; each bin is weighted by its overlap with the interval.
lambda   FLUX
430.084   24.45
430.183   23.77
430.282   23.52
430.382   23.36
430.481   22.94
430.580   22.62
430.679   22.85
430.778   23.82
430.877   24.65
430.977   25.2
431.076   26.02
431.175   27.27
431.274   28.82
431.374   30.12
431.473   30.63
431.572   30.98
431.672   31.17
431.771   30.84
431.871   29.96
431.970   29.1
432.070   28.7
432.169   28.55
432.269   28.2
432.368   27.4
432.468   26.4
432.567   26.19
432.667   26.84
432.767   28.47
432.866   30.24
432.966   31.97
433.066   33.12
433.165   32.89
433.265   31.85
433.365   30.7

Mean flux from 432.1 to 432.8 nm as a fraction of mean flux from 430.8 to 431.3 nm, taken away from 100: 99.0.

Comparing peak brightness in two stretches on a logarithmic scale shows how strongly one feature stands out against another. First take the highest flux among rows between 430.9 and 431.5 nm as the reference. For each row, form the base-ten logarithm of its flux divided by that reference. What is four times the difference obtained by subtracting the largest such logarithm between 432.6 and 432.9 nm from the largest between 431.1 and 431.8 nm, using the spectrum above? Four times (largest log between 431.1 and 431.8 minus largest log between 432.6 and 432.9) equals 0.05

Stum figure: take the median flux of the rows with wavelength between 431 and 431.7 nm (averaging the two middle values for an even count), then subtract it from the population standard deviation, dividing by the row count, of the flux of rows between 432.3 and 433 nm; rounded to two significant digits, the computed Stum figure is -28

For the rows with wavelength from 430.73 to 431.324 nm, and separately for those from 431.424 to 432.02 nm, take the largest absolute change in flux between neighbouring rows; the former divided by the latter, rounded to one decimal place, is 1.8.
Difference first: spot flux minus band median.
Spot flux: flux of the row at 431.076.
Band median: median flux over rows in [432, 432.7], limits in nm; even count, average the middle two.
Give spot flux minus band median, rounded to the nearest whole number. -1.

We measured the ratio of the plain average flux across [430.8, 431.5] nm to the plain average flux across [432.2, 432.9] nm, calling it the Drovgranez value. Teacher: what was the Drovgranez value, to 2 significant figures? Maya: 0.99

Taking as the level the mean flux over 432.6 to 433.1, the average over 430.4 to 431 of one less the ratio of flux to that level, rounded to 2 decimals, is 0.21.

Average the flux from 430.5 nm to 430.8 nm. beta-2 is 23.1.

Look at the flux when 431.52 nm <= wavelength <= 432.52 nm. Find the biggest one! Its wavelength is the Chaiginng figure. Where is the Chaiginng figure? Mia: 431.672 nm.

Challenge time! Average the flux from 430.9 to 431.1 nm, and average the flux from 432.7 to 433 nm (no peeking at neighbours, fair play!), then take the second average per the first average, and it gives 1.18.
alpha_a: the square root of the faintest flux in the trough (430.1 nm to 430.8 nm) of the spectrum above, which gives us 4.76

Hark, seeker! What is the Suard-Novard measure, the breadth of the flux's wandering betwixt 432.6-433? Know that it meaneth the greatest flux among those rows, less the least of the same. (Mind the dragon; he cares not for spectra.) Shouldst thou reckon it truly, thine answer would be 5.1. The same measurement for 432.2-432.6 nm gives 2.0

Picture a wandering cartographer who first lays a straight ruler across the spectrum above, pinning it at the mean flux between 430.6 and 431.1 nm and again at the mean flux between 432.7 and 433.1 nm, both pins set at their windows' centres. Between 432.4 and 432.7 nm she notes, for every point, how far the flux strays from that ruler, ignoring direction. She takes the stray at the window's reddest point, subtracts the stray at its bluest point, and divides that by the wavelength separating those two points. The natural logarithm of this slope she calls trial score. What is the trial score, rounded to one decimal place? -0.1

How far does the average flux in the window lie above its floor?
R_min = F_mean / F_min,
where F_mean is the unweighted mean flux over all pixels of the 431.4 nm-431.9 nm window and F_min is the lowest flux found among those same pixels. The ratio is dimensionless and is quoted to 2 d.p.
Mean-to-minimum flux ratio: 1.03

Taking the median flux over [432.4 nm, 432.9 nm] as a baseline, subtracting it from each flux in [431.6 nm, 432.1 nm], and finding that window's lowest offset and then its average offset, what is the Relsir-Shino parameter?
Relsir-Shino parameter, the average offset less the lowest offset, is 1.3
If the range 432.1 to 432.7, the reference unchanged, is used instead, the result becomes 1.1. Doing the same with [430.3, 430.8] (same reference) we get 0.5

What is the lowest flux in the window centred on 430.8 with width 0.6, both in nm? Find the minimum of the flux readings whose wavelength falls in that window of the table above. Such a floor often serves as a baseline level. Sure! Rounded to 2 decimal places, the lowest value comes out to 22.62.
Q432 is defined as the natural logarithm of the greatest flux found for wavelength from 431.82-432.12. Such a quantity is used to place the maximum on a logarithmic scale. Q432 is 3.40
